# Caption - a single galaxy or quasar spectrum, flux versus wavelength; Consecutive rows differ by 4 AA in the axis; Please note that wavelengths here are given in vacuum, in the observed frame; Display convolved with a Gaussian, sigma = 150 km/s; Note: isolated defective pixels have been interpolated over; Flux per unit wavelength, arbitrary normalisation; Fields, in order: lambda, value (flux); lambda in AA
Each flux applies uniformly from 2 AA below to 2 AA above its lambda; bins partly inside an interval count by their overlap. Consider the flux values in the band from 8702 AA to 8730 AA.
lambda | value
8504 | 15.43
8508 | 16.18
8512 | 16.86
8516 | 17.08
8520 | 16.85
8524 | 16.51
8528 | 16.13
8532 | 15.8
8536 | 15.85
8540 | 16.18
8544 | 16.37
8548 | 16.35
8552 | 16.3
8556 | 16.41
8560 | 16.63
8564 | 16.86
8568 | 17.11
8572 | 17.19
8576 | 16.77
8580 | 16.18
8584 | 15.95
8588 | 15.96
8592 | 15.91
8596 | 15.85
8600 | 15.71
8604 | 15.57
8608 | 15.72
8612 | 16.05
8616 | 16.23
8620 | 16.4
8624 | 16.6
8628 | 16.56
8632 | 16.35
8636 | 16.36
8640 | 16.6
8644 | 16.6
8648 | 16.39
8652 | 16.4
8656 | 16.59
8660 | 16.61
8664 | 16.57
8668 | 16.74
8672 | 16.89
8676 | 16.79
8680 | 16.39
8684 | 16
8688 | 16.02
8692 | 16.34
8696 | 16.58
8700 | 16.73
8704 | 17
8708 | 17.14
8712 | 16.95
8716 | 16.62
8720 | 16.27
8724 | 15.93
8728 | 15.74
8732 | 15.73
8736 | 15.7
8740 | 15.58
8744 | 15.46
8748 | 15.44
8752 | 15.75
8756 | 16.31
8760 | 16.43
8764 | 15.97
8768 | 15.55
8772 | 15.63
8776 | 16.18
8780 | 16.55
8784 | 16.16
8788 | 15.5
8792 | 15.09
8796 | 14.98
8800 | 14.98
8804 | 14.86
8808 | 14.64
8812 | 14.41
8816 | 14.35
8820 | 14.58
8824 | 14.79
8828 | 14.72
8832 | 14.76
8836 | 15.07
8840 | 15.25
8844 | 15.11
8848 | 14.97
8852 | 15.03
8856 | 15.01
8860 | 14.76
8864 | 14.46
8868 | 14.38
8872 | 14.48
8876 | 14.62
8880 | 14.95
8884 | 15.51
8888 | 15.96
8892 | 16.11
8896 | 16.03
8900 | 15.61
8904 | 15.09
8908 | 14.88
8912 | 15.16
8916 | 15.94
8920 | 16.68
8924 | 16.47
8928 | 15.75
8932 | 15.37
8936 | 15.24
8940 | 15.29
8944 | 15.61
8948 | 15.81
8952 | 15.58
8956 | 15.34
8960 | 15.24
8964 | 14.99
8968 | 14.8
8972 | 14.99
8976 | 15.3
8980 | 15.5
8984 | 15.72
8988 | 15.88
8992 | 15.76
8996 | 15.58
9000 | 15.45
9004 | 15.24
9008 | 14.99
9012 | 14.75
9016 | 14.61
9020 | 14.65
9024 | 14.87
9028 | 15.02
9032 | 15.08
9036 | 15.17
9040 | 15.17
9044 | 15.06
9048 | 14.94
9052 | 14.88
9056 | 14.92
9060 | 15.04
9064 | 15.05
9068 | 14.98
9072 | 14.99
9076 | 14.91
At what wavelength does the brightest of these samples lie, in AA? 8708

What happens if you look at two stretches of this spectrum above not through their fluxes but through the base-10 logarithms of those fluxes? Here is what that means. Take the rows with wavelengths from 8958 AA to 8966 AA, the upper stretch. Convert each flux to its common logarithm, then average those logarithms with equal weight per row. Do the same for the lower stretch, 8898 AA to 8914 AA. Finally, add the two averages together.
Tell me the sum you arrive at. 2.36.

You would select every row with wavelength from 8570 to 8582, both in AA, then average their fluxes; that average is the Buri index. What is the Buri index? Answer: 16.7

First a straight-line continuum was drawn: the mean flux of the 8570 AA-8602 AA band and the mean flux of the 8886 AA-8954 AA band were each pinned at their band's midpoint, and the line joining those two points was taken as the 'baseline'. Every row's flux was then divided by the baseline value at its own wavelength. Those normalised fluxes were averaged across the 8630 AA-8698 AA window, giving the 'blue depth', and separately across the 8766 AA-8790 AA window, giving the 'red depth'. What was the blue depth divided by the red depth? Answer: 1.02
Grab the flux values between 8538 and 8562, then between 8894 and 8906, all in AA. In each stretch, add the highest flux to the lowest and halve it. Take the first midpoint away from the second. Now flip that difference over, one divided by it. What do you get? -1.2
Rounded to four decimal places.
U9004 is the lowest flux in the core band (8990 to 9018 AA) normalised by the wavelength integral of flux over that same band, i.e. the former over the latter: 0.0343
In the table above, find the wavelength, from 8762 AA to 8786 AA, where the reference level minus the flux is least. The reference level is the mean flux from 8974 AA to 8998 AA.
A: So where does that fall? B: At 8780 AA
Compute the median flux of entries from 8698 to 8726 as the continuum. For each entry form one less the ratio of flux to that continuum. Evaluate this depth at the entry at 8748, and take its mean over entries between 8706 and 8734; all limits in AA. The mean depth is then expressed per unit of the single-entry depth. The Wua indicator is 0.30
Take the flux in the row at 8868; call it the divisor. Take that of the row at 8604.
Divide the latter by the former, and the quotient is 1.08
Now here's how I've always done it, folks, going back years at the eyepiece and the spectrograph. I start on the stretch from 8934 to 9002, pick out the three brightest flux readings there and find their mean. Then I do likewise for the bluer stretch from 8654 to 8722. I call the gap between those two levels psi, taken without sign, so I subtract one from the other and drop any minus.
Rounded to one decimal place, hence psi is 1.2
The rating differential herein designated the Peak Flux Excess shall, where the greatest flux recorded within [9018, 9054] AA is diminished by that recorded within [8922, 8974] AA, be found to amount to -1.3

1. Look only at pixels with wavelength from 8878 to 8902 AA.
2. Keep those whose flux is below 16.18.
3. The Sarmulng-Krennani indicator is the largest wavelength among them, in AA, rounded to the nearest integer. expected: 8900 AA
